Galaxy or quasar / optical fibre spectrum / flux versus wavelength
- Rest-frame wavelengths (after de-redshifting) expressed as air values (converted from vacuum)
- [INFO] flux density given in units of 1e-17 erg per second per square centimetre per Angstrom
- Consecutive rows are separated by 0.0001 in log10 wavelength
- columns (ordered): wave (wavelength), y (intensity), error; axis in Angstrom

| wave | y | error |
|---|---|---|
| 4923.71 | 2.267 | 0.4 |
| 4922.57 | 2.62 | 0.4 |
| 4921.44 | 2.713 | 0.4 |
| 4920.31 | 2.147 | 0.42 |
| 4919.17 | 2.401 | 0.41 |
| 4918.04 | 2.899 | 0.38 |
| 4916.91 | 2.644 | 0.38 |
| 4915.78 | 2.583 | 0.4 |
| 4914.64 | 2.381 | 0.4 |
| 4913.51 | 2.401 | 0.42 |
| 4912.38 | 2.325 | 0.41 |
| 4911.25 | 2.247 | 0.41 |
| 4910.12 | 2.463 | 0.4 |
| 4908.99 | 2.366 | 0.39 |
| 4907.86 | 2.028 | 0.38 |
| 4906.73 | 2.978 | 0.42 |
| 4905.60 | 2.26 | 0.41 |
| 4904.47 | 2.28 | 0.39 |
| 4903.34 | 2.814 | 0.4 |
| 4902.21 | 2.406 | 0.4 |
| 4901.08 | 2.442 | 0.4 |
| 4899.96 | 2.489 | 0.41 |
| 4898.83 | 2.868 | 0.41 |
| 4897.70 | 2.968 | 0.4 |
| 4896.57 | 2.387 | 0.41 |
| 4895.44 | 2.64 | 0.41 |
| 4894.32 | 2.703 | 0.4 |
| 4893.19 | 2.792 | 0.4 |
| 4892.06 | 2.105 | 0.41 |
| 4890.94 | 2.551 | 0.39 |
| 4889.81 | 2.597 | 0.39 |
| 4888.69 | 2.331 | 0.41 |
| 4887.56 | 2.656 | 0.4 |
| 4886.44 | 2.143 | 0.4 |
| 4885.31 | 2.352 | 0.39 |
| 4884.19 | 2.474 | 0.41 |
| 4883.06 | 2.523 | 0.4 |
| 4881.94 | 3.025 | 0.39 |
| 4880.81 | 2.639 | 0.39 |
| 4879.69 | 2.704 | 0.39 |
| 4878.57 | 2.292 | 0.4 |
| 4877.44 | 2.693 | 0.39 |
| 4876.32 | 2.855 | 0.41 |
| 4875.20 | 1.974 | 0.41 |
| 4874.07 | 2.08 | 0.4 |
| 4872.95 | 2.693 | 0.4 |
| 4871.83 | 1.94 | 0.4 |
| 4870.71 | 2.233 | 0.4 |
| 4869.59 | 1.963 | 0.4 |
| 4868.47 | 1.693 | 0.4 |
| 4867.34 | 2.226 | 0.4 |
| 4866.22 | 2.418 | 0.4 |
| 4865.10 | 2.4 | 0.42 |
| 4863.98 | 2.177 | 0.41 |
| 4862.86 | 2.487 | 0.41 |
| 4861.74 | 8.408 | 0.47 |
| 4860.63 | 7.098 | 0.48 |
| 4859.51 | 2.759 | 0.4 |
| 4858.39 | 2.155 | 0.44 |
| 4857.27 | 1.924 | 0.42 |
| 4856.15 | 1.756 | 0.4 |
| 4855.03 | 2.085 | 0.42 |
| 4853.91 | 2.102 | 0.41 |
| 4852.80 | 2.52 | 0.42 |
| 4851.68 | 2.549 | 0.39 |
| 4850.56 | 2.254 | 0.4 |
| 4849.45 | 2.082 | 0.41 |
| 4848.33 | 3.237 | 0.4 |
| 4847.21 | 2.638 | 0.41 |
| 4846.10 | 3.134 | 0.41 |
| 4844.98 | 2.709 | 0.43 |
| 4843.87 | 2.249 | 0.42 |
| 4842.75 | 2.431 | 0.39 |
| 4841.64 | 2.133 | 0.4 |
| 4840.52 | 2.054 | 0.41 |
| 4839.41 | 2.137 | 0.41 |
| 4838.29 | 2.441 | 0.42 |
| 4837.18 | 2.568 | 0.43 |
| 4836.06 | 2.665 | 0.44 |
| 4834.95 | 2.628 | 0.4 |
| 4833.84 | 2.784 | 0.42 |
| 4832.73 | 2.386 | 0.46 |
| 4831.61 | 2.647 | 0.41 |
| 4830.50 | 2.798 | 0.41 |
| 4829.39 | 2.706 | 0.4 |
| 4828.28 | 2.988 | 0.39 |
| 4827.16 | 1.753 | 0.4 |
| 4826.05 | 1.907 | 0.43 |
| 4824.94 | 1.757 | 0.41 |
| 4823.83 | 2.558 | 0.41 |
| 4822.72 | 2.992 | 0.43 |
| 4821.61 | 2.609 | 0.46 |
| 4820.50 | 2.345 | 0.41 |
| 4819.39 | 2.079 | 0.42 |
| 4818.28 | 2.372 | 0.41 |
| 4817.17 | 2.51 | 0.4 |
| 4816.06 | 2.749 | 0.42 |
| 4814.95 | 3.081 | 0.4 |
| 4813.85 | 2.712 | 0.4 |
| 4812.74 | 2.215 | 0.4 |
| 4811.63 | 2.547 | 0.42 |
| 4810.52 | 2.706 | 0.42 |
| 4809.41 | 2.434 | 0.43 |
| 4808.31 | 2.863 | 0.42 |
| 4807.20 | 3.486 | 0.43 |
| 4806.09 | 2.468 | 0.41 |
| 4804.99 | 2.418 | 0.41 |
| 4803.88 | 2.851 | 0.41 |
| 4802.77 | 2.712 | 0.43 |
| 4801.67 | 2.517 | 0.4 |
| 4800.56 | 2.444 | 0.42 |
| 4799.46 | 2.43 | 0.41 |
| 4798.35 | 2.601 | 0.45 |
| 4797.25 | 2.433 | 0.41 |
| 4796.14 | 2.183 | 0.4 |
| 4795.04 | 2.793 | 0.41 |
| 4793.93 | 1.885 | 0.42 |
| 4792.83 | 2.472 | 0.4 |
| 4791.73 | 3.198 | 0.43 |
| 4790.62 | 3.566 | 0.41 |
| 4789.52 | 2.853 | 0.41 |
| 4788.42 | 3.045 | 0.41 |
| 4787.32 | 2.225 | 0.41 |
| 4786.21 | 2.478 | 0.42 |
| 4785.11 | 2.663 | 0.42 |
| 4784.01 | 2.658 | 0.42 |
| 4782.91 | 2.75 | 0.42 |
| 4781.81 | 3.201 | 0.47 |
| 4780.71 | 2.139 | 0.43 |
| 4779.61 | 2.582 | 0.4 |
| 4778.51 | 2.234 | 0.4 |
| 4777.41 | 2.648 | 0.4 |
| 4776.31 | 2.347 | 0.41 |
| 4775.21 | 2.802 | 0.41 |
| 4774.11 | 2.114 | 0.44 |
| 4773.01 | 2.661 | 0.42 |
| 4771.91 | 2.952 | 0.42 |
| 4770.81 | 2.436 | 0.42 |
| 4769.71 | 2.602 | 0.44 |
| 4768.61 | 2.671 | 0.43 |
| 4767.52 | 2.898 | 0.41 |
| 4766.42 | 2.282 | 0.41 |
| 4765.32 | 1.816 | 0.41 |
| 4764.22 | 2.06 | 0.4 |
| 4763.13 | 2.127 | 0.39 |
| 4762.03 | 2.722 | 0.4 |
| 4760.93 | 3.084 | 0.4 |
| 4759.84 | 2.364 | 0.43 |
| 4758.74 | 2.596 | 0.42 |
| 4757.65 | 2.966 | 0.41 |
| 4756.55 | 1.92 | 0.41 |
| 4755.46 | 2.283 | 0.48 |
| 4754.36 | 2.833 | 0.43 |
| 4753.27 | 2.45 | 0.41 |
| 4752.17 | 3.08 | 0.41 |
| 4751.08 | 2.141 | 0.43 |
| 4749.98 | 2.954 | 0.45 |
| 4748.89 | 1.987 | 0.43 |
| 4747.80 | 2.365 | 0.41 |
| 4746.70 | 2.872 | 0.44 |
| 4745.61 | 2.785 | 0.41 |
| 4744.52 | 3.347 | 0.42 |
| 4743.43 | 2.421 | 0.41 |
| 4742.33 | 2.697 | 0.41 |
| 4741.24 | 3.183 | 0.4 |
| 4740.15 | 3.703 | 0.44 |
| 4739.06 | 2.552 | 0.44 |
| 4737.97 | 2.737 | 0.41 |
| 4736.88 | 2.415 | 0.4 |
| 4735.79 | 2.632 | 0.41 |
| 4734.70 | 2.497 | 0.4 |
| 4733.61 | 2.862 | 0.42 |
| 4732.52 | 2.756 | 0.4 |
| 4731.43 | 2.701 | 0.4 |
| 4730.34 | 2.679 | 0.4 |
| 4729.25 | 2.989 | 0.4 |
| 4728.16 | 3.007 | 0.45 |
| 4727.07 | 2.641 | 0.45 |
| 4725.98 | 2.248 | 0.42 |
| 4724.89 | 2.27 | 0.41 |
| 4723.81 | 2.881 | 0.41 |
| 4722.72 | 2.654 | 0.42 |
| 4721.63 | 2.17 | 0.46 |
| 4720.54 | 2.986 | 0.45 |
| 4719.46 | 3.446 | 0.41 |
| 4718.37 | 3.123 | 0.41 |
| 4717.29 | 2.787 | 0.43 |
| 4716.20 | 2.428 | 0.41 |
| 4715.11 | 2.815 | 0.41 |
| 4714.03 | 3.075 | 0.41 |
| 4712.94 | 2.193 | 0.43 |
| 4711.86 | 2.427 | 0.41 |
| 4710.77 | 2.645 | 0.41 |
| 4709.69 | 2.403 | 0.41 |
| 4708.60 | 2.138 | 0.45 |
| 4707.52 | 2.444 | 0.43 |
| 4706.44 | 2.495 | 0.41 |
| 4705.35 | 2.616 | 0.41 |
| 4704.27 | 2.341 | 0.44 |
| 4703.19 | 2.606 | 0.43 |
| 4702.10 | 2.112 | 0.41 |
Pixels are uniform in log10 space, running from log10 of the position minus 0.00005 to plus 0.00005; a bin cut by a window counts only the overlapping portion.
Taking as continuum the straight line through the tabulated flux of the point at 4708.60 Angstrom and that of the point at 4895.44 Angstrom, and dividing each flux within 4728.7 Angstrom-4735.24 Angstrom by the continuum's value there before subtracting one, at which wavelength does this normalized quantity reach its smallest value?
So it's 4734.70 Angstrom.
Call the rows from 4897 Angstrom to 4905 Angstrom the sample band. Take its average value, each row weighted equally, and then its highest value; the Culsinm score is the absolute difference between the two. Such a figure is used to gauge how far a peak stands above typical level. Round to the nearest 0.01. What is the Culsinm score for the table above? 0.36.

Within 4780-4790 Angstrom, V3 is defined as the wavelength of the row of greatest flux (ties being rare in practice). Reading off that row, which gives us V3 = 4781.81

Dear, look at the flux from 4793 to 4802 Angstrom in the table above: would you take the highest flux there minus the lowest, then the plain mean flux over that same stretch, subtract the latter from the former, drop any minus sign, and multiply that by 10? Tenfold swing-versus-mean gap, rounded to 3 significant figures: 15.0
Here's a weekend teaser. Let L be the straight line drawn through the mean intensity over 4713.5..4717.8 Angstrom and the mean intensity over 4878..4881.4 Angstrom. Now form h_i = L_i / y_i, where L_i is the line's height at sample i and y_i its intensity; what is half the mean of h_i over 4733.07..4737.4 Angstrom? 0.53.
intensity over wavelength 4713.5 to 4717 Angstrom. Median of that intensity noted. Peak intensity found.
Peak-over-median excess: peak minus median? 0.26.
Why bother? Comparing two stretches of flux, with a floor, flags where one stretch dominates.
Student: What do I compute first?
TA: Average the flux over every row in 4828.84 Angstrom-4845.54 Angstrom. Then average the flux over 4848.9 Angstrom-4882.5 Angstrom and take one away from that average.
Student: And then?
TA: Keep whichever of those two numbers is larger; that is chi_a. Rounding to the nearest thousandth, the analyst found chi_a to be 2.489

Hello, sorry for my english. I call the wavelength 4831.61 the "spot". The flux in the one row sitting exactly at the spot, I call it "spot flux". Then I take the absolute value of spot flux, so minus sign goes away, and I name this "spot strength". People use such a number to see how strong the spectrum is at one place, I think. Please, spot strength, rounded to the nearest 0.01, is 2.65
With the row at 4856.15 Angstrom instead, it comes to 1.76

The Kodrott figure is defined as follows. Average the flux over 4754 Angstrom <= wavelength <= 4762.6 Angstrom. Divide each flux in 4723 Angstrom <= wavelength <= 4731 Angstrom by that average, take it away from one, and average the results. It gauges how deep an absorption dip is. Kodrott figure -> -0.03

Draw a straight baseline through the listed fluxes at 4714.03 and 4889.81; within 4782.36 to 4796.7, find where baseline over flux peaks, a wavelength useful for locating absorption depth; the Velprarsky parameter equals 4793.93 Angstrom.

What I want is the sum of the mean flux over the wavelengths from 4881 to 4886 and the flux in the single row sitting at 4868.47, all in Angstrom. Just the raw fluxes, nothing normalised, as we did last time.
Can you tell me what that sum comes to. 4.3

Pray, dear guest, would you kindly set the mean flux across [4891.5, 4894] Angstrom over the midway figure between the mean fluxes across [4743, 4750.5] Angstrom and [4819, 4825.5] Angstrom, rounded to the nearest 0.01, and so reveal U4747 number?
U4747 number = 0.97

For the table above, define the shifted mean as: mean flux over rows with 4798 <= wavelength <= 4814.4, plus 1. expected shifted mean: 3.63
